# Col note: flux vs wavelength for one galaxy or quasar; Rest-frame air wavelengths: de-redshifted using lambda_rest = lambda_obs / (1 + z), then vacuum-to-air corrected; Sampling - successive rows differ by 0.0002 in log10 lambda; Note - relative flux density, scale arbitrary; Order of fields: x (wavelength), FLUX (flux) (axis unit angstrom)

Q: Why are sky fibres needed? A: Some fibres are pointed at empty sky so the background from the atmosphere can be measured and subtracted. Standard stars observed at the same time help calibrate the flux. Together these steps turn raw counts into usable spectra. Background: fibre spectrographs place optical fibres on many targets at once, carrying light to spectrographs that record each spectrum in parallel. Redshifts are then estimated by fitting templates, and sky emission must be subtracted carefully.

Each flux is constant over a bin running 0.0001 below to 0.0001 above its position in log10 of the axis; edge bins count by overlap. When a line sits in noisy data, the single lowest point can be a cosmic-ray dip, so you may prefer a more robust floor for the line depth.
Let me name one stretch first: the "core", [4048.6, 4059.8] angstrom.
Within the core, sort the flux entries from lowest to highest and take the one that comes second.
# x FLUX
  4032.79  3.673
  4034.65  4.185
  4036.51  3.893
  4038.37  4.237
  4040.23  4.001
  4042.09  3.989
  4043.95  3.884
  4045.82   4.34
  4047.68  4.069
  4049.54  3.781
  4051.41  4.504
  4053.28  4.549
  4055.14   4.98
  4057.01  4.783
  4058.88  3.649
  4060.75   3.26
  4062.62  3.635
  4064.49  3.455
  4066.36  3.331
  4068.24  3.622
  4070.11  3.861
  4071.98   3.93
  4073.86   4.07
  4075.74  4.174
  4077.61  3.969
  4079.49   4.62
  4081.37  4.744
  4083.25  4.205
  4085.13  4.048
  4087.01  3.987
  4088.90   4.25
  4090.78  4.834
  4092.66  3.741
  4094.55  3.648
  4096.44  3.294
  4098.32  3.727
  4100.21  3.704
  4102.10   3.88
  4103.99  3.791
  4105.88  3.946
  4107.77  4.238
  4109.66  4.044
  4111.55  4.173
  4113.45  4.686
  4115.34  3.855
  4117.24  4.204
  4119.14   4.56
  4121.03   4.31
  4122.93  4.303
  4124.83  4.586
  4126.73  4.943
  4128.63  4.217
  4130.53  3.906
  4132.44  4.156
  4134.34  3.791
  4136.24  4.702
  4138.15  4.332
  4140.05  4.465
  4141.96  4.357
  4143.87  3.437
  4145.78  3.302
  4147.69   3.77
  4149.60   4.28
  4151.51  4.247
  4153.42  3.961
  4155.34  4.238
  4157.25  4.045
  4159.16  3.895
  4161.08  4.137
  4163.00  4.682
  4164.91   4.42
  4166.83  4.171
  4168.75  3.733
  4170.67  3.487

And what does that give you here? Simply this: 3.781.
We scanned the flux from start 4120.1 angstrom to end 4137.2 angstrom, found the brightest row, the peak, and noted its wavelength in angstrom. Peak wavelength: 4126.73 angstrom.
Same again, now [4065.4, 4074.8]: 4073.86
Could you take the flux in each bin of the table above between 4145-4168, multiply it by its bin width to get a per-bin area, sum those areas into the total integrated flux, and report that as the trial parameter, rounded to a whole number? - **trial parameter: 94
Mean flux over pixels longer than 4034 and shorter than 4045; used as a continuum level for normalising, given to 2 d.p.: 4.03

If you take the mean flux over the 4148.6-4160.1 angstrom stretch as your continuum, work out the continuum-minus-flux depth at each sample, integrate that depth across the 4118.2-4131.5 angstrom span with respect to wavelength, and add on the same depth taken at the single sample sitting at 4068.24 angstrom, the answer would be -3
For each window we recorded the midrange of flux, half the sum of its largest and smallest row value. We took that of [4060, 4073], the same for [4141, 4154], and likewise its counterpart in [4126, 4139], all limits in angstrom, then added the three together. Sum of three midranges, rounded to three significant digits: 11.8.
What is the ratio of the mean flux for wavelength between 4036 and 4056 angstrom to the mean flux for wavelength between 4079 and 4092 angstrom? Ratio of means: 0.96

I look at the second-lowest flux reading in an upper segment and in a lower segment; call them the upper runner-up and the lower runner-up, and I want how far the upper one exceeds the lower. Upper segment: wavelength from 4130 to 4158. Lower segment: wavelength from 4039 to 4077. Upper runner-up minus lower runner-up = 0.11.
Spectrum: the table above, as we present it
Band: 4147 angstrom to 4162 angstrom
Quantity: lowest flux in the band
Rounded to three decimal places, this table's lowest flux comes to 3.770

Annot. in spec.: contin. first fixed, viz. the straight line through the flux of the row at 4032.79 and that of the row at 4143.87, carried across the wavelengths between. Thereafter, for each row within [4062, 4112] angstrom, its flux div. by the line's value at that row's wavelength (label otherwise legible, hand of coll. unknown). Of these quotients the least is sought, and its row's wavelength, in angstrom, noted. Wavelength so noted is 4066.36 angstrom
